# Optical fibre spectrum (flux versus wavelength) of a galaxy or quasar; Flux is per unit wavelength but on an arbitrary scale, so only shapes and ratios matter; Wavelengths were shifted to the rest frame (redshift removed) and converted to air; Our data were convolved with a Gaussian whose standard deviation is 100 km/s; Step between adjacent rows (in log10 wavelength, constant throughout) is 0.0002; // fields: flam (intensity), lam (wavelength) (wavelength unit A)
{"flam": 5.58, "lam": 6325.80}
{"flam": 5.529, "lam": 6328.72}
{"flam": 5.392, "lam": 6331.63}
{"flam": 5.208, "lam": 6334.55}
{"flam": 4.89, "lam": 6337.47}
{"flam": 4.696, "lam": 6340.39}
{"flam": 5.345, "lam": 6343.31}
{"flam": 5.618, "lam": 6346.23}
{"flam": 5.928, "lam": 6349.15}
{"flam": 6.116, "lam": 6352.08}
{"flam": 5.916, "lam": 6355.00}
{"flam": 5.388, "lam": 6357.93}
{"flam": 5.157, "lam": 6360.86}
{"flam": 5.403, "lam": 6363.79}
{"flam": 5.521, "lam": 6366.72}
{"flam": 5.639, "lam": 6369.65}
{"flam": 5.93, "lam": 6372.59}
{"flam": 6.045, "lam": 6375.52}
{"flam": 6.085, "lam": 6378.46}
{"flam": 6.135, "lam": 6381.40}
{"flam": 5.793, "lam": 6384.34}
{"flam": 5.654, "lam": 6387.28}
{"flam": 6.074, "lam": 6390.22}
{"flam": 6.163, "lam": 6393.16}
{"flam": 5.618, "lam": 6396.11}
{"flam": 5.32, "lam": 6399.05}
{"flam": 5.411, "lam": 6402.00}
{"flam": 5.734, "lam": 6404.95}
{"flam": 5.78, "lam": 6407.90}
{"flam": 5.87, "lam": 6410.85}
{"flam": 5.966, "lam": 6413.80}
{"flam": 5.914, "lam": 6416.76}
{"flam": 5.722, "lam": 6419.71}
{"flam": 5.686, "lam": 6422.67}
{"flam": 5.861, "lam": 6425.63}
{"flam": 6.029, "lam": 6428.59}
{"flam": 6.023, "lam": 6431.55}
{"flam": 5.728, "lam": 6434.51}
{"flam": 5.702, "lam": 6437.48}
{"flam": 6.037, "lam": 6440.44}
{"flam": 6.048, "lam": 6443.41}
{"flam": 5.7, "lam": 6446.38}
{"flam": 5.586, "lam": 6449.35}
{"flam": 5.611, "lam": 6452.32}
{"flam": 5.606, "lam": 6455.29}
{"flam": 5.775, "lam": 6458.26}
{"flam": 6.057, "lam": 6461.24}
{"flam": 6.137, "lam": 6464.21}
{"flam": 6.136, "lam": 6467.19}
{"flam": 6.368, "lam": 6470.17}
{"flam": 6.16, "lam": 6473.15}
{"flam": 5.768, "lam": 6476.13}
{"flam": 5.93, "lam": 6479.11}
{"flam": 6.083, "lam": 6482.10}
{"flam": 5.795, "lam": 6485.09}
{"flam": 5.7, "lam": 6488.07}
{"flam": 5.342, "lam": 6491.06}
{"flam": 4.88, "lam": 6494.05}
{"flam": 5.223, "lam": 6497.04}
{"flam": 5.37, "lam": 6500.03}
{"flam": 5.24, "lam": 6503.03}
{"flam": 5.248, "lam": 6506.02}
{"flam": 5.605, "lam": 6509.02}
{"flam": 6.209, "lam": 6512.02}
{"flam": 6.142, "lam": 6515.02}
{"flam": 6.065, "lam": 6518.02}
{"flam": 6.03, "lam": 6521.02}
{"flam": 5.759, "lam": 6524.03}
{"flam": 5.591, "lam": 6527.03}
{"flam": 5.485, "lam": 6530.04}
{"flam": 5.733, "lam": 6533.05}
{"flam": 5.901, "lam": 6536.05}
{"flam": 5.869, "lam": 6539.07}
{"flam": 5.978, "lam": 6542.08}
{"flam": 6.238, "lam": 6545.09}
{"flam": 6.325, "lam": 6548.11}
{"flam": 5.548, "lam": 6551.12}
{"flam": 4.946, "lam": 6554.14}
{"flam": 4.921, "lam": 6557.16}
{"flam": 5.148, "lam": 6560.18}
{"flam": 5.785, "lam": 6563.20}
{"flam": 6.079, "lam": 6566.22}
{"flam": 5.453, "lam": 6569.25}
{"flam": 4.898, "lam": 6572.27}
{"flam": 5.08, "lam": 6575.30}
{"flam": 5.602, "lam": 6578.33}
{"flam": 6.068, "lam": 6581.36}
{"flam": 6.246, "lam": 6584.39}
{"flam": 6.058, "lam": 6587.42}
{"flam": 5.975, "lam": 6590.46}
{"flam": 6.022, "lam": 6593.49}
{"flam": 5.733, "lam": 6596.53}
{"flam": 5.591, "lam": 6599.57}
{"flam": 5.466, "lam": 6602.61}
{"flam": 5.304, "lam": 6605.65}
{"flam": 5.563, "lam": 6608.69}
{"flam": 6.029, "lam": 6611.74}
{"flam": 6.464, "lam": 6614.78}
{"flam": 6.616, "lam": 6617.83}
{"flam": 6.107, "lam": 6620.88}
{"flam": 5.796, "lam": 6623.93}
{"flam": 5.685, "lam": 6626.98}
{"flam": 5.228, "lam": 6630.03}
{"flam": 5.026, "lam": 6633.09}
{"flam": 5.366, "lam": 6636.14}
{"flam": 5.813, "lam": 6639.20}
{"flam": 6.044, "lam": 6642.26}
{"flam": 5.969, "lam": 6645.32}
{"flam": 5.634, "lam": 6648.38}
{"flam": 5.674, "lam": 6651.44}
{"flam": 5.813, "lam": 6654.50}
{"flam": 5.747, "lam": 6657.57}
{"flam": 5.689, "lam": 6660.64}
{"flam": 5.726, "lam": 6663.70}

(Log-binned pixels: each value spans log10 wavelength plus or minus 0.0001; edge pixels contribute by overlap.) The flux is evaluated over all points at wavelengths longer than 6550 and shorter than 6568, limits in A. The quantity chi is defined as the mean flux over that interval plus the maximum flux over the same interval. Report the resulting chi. 11.5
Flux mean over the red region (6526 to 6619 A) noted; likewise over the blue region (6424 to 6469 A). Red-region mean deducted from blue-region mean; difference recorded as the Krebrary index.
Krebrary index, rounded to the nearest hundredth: 0.14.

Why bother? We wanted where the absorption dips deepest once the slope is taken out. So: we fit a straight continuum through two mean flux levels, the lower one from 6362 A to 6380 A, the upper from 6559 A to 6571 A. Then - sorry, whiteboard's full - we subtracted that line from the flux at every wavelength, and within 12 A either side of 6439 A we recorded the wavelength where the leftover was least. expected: 6449.35 A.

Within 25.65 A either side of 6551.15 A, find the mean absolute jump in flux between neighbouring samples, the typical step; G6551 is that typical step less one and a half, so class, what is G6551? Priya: -1.19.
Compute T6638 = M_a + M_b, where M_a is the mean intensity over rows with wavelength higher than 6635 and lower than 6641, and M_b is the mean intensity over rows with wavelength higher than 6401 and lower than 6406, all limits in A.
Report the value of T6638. 11.2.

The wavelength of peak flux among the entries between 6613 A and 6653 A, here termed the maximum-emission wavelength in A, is 6617.83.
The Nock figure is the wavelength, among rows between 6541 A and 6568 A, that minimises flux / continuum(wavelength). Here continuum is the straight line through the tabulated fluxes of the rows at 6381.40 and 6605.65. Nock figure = 6557.16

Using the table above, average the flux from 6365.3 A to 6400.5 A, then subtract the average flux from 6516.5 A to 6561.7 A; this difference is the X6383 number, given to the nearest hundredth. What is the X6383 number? 0.13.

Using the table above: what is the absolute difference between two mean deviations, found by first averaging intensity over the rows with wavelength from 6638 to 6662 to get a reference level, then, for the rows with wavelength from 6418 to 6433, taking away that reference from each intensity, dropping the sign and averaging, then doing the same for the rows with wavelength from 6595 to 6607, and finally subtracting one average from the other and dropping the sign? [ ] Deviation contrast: 0.13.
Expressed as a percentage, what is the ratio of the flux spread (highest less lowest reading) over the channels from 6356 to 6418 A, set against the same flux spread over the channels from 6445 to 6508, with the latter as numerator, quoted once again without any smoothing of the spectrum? 148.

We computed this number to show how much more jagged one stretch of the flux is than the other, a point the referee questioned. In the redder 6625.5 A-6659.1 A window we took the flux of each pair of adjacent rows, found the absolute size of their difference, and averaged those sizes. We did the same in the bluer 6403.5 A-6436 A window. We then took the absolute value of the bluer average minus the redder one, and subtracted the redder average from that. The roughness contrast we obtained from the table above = -0.12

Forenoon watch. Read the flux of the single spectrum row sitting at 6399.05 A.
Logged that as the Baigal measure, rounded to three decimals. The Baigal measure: 5.320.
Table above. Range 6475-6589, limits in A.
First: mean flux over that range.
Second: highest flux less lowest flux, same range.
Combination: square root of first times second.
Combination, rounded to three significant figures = 2.86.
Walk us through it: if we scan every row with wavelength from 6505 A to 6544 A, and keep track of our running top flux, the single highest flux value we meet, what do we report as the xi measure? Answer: 6.209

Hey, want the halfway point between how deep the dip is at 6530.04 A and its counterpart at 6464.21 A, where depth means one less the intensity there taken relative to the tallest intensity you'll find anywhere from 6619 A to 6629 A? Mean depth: 0.048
